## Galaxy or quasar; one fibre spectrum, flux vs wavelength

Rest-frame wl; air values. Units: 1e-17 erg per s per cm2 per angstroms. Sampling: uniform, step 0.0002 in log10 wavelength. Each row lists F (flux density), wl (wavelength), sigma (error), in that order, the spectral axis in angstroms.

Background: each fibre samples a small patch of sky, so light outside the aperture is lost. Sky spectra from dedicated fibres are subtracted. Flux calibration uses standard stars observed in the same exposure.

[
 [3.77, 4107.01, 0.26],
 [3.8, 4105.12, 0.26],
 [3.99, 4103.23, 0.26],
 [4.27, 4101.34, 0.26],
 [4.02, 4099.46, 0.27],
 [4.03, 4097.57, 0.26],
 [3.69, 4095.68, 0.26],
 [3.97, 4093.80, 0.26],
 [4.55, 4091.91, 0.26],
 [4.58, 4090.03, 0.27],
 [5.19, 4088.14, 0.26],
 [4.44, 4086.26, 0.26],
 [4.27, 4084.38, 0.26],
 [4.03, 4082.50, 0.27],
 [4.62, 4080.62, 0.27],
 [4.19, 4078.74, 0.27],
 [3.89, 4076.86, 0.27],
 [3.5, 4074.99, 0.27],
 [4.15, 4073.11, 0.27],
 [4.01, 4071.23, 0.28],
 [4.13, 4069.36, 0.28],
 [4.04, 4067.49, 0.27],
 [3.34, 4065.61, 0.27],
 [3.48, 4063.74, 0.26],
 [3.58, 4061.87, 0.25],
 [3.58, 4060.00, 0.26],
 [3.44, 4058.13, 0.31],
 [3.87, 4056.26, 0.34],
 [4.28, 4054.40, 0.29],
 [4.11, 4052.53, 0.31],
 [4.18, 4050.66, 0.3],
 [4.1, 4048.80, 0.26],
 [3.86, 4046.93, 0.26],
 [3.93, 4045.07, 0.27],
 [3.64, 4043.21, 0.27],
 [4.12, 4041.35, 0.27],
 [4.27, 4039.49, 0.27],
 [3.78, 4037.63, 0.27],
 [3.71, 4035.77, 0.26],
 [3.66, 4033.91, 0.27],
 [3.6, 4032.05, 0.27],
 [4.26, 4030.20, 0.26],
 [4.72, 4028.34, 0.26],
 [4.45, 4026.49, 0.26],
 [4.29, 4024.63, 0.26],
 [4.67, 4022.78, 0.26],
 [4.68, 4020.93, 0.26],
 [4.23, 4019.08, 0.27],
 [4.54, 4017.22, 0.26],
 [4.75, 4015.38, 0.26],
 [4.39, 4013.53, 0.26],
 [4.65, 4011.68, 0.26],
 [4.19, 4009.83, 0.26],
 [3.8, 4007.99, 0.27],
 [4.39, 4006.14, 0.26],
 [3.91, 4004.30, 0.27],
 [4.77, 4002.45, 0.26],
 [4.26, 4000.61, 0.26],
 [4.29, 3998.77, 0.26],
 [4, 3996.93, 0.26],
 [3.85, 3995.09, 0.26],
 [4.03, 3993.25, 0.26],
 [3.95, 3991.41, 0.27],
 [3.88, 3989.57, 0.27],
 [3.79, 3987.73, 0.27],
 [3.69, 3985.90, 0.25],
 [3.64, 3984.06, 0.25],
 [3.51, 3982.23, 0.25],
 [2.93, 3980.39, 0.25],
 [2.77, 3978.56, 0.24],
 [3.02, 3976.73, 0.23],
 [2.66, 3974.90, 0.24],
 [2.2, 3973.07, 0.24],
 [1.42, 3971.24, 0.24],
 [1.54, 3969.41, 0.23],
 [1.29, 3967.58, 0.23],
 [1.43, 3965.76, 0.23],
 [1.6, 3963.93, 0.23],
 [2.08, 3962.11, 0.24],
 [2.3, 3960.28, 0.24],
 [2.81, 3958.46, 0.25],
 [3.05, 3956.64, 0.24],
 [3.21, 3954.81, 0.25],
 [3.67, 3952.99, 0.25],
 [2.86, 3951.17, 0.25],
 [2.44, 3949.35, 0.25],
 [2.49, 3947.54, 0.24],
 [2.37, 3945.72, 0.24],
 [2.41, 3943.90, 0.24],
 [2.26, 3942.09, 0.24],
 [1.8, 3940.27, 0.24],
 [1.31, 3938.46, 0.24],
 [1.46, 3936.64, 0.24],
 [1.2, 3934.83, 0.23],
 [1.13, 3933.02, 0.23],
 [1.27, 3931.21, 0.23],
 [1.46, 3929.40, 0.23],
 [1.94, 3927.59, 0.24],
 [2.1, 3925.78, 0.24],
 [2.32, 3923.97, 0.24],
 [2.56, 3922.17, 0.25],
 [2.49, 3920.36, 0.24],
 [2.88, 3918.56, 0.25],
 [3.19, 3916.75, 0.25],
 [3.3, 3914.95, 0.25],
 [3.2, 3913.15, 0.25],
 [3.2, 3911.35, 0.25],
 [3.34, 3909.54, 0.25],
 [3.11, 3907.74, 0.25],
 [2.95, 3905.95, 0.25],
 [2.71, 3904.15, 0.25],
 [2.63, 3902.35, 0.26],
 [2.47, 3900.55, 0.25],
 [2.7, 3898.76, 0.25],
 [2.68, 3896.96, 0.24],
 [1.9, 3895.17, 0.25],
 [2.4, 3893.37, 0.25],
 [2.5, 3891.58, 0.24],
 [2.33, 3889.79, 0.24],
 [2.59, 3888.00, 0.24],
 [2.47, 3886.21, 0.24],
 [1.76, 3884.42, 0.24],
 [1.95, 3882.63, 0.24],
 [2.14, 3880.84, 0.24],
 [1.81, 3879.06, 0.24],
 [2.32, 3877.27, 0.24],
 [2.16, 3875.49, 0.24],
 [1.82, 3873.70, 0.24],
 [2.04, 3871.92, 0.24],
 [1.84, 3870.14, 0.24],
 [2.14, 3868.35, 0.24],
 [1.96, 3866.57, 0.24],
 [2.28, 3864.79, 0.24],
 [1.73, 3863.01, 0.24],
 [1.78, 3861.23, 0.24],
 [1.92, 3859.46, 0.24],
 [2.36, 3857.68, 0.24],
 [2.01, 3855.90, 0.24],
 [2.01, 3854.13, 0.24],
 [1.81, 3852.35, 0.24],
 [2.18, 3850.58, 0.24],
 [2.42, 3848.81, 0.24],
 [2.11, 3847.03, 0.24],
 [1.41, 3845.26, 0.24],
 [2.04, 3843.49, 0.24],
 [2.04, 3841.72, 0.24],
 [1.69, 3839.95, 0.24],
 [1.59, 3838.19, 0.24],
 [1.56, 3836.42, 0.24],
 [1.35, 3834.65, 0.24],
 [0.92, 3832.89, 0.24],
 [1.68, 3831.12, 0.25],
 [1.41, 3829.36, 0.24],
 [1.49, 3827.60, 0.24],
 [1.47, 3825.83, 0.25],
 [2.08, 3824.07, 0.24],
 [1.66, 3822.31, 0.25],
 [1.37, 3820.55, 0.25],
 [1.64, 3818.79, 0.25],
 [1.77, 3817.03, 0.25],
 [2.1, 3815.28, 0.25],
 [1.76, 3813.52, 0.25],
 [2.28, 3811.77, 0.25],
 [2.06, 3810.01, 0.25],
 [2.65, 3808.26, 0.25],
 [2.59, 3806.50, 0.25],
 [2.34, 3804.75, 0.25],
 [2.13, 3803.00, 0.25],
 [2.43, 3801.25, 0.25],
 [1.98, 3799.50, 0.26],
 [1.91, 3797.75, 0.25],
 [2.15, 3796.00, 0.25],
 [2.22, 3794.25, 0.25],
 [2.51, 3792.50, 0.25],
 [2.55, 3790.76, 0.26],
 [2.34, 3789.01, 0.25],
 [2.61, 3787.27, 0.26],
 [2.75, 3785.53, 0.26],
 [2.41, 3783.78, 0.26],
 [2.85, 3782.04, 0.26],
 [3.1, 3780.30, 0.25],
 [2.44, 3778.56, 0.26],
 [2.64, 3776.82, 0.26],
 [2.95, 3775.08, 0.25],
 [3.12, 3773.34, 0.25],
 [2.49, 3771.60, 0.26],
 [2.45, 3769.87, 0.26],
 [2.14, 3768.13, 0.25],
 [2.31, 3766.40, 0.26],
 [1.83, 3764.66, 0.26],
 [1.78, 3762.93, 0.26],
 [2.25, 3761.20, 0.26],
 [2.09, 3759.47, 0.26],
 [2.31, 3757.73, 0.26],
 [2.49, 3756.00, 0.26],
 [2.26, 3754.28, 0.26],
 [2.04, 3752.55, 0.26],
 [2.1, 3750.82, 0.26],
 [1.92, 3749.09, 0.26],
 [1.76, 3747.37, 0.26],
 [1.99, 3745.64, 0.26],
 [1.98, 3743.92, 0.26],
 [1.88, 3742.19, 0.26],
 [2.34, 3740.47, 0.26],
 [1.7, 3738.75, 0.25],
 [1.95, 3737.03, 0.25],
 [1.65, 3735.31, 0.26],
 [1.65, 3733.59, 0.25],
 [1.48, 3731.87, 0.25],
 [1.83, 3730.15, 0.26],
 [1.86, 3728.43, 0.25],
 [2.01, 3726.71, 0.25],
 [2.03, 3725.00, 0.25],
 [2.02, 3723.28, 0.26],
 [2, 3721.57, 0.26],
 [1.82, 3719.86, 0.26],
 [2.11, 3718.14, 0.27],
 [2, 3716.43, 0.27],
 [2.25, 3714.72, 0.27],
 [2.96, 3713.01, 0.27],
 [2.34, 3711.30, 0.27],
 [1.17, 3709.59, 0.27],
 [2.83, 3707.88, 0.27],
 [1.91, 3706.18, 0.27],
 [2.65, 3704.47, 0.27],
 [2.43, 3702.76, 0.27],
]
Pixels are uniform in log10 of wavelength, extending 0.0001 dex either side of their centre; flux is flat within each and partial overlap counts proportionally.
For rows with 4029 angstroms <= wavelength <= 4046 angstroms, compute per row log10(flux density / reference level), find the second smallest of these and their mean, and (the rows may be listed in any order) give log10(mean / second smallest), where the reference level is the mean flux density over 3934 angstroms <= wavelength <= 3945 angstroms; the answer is 0.04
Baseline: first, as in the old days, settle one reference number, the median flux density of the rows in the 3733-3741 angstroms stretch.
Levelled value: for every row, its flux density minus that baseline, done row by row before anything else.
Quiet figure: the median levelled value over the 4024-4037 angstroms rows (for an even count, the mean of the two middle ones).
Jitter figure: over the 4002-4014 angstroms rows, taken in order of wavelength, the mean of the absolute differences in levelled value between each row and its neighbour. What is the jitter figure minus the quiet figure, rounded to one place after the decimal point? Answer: -2.1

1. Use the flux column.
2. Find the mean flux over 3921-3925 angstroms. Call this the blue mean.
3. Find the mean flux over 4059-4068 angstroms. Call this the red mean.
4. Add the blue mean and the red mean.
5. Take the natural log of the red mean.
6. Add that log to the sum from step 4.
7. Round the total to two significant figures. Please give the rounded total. 7.3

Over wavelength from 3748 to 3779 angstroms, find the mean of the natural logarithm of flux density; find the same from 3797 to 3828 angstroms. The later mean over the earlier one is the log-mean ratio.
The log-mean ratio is 0.81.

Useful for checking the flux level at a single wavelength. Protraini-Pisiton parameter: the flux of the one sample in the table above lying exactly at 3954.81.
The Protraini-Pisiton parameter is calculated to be 3.21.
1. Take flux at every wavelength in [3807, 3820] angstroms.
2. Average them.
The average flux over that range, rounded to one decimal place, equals 2.0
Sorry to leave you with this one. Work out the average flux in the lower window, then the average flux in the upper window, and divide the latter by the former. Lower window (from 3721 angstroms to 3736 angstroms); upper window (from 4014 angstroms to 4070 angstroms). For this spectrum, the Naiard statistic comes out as 2.20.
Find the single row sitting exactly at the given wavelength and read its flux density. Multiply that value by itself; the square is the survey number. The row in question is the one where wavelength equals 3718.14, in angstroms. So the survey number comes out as 4.5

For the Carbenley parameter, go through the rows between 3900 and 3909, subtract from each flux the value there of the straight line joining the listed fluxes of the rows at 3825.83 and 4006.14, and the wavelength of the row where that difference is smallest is 3900.55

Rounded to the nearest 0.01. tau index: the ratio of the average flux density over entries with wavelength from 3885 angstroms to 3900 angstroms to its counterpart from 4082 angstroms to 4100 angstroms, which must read 0.57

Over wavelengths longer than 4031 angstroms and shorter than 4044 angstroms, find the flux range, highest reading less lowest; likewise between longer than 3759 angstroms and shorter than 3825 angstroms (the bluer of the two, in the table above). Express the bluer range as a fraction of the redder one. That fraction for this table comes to 2.6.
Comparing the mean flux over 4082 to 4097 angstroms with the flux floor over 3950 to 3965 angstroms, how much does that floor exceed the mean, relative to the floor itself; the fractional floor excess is -1.7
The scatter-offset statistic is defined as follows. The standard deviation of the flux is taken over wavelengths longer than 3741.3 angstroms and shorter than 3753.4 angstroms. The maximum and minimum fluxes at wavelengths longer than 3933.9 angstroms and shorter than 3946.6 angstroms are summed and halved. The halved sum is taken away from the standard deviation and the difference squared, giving 2.9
